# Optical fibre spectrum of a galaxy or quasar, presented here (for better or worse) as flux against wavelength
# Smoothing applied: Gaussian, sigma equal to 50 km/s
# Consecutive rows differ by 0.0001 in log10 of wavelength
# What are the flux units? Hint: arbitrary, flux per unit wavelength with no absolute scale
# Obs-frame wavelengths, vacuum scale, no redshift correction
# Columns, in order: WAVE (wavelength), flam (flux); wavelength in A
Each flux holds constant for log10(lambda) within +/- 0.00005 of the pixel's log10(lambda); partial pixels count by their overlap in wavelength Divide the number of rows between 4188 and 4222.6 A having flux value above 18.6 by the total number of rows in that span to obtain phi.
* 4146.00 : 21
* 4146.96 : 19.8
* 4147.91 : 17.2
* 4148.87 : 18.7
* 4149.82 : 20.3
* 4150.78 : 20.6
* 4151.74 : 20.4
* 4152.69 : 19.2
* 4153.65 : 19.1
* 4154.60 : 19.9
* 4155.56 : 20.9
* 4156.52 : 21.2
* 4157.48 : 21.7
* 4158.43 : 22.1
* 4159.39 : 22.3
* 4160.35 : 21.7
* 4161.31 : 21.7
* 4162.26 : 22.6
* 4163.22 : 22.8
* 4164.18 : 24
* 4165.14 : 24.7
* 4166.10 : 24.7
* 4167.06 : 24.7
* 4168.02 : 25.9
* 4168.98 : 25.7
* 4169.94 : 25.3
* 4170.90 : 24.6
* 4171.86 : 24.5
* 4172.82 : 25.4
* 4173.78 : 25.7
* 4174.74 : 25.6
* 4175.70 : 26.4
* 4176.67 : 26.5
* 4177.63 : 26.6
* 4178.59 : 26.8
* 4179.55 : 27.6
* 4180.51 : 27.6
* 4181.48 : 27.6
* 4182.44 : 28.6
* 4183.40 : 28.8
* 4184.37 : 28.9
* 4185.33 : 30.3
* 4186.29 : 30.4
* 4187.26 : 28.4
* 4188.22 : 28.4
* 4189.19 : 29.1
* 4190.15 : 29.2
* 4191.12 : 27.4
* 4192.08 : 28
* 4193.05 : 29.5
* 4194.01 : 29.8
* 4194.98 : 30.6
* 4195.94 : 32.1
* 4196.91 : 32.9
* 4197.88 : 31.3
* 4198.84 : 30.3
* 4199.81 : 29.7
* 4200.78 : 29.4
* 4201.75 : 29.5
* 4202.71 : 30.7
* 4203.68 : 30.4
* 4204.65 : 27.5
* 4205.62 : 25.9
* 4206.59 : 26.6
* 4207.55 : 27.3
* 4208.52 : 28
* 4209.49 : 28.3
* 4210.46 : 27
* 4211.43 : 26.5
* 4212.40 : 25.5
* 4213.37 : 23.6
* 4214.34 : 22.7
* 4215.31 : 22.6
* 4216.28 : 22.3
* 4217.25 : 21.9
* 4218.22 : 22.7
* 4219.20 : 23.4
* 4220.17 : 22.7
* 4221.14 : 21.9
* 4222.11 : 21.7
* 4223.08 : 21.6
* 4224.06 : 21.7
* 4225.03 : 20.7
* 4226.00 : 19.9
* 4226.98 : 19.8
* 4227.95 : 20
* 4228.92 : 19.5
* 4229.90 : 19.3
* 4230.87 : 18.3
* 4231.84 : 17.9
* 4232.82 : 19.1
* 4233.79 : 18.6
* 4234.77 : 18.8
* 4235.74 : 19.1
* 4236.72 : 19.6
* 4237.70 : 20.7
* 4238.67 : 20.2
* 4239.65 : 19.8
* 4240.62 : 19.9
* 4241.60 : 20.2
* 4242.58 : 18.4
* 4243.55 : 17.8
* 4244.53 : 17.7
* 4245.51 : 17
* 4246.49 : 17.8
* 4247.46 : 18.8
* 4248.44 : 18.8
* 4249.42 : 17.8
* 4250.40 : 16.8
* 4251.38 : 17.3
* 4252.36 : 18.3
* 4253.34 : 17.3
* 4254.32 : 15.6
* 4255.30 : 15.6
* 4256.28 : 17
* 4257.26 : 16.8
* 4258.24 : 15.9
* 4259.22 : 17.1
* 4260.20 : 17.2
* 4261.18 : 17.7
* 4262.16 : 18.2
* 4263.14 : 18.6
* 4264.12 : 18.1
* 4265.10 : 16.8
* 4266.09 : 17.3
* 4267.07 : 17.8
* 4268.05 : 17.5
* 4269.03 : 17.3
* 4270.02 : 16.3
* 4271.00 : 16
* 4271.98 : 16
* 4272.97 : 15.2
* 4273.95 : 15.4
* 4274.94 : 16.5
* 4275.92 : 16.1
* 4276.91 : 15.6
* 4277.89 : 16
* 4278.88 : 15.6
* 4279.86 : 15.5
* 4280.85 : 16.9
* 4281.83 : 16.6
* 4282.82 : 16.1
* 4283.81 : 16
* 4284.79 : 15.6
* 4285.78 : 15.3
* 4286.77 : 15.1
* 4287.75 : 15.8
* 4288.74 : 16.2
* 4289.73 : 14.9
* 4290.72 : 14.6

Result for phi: 1.0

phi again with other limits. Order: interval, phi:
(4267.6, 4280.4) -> 0.0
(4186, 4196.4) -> 1.0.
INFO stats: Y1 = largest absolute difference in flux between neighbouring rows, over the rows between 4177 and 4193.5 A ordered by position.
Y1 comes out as 2.00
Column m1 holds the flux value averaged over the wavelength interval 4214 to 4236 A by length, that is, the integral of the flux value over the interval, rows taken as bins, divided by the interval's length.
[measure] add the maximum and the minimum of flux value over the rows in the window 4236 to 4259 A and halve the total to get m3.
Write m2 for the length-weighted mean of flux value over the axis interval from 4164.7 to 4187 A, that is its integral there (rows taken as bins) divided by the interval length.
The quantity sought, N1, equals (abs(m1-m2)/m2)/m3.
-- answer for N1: 0.012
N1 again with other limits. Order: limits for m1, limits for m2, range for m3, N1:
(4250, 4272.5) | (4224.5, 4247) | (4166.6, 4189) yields 0.004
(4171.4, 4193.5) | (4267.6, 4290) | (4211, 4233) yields 0.033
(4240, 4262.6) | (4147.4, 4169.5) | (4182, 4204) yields 0.006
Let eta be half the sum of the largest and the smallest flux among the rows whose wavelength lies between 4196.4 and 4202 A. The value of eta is 31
